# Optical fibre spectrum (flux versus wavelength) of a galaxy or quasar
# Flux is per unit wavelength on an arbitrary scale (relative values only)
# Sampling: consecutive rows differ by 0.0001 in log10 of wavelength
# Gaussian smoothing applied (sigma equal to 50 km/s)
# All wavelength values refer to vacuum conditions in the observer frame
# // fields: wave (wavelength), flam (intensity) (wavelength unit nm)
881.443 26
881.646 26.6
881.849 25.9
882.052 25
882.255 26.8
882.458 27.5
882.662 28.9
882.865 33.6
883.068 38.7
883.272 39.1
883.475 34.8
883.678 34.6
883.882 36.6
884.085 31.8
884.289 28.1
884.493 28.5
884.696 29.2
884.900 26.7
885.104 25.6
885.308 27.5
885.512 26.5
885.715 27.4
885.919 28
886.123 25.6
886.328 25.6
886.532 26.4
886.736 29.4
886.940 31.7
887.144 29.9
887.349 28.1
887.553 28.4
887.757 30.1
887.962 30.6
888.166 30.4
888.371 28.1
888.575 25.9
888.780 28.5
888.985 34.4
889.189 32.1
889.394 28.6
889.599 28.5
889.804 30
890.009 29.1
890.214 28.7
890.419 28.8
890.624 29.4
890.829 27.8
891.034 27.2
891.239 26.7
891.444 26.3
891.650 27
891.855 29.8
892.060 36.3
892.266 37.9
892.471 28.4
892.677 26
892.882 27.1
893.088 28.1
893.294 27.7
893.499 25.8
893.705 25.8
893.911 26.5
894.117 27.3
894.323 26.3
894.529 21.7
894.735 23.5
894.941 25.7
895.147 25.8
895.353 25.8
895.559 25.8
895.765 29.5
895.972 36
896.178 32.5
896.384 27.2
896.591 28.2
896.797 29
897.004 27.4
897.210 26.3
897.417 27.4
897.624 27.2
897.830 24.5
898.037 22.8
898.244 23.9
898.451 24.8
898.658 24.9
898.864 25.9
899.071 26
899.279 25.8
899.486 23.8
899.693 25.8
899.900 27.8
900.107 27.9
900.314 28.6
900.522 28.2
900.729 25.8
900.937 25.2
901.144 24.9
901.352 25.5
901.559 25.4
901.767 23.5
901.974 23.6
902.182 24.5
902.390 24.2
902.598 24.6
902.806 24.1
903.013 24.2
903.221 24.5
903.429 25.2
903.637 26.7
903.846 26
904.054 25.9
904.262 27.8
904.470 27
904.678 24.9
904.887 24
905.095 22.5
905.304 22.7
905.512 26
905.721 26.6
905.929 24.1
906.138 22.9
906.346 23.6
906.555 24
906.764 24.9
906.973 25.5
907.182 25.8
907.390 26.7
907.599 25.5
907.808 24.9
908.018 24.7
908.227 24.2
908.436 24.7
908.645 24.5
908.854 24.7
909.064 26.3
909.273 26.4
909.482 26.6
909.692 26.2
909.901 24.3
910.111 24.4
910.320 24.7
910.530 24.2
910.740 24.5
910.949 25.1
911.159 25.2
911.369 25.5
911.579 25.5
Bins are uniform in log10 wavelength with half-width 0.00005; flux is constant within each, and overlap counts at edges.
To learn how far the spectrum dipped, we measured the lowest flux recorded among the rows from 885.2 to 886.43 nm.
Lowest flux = 25.6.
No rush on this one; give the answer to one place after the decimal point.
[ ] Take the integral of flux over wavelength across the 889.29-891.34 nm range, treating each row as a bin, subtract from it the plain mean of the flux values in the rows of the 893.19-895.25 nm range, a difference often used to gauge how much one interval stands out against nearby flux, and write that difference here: 32.8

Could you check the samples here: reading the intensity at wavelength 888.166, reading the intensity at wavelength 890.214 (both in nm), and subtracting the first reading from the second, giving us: -2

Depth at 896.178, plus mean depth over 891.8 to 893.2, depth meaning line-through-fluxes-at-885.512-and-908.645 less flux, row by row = -11.5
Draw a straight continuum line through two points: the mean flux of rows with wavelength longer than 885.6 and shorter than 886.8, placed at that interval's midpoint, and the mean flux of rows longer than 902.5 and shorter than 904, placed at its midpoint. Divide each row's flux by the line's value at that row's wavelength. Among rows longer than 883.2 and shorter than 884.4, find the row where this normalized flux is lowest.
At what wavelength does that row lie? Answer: 884.289 nm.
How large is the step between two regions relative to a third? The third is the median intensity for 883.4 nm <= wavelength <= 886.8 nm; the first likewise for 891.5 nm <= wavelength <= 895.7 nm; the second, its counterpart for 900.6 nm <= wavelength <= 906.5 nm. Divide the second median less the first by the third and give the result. -0.06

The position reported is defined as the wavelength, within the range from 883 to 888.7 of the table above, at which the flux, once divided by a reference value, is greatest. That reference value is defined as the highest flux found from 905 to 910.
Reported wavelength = 883.272 nm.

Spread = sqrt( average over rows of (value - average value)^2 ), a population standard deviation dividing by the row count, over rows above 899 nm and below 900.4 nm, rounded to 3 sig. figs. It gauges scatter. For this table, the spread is 1.54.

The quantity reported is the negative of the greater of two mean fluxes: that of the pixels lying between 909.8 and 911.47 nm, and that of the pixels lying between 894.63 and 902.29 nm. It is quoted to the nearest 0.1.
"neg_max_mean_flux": -26.4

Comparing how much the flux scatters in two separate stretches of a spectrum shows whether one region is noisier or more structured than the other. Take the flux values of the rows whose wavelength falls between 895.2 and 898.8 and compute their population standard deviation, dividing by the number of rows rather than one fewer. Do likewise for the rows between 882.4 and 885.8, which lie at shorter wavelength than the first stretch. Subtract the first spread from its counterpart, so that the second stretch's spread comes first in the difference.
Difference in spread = 1.2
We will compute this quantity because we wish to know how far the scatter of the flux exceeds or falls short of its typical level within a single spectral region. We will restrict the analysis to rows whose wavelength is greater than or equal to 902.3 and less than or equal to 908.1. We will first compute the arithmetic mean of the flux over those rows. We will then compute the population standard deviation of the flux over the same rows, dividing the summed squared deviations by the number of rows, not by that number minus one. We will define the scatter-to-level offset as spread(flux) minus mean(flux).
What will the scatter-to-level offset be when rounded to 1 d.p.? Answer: -23.7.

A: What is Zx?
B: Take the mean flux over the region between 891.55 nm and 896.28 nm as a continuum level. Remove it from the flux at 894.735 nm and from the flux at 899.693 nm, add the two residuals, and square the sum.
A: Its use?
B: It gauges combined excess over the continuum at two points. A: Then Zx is 48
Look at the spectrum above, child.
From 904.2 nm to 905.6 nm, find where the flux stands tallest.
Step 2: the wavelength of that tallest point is 904.262 nm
